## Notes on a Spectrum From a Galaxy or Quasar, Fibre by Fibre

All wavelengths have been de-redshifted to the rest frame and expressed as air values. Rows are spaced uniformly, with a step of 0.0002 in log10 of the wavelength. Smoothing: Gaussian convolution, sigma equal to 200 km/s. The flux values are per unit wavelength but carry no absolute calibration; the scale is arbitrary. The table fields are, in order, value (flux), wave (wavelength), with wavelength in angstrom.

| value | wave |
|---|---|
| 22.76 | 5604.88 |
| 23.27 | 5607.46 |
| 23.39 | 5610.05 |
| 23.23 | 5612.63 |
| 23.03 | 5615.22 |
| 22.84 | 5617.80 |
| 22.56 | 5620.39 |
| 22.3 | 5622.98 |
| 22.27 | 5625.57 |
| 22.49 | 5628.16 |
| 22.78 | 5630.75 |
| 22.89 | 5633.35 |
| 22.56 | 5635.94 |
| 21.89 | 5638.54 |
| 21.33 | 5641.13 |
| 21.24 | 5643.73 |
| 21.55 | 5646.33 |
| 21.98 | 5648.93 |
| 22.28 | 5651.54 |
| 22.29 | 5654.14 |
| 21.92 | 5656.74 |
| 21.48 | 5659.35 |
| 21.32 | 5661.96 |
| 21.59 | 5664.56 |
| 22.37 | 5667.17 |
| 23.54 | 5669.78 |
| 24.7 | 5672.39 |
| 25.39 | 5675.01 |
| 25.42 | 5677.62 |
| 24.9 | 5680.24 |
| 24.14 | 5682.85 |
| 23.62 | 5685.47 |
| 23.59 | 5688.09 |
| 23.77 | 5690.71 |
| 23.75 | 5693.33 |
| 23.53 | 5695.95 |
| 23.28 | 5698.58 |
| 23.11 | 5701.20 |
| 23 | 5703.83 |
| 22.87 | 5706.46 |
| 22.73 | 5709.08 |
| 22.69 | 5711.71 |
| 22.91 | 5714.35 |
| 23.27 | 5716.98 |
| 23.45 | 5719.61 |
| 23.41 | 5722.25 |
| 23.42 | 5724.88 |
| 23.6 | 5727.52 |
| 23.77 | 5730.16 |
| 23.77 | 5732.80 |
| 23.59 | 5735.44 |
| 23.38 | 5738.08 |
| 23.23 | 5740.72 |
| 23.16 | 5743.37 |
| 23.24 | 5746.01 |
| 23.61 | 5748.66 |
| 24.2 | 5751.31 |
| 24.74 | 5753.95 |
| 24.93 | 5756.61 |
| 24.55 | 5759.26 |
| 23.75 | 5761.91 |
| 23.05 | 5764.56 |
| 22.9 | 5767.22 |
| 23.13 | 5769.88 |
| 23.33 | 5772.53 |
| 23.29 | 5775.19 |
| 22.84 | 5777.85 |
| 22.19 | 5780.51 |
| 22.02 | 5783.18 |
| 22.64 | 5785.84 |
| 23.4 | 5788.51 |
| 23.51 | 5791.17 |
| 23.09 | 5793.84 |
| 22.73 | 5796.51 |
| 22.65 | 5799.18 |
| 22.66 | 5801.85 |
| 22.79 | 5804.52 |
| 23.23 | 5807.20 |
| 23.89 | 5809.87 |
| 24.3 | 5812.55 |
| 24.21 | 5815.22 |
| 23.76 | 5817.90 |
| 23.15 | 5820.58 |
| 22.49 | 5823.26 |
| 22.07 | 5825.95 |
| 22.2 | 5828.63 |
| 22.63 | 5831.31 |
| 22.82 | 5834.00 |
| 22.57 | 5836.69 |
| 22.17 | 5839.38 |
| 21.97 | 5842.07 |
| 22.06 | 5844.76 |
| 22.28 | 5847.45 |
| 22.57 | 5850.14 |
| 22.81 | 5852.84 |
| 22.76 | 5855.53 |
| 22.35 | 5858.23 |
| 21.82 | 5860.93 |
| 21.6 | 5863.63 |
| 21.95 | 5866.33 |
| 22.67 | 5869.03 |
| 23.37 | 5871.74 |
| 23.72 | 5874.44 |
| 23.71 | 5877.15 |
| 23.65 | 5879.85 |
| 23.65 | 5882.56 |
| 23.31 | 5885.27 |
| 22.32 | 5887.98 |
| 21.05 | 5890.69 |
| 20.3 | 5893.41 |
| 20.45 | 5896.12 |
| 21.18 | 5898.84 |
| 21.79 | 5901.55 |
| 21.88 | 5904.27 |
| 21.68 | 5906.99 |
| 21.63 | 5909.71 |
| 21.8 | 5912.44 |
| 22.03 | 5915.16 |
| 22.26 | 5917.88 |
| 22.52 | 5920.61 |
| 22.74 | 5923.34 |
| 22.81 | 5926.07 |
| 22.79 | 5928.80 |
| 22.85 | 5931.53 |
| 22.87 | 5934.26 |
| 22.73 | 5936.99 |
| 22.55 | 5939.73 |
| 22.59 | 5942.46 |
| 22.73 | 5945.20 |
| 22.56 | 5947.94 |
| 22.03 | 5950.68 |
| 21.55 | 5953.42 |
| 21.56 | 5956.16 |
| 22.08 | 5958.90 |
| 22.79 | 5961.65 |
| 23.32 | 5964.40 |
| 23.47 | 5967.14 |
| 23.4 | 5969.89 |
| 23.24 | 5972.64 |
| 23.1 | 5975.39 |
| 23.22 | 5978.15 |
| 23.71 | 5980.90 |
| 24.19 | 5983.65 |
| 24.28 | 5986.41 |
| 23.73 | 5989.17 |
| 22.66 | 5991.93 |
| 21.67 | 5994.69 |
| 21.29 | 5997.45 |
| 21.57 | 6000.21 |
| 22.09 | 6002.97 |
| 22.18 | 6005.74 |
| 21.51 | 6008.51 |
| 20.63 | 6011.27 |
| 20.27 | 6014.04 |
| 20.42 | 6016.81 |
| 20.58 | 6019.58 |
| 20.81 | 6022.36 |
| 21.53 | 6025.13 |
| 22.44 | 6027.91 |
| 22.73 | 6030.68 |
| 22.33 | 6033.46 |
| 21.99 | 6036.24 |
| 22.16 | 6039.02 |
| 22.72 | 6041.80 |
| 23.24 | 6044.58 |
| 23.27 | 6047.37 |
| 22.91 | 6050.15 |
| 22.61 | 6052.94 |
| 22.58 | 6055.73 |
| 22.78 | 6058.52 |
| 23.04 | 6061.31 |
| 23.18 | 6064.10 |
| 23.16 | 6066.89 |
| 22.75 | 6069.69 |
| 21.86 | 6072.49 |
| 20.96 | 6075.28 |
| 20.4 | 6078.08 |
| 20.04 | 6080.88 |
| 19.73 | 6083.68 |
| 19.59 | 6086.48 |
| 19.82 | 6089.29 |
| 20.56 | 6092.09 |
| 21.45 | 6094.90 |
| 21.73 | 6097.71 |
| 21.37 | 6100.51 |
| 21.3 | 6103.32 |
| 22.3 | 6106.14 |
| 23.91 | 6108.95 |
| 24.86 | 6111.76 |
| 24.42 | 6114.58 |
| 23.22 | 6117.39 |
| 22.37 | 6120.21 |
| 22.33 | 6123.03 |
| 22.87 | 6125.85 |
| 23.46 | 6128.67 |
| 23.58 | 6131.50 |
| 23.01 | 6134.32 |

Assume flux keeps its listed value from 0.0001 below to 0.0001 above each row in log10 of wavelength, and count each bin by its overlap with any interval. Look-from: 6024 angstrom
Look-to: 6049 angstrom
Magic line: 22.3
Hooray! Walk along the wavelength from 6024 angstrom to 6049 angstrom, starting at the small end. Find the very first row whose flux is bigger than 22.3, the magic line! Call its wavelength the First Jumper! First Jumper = 6027.91 angstrom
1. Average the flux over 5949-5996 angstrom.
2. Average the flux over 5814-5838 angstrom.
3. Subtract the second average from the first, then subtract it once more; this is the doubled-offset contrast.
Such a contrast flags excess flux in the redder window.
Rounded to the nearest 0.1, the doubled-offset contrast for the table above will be -22.8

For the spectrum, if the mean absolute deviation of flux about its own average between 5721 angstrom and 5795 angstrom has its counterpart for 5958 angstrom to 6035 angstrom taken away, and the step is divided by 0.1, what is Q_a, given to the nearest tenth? -5.2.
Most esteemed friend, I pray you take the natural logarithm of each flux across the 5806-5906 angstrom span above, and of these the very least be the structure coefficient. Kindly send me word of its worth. 3.01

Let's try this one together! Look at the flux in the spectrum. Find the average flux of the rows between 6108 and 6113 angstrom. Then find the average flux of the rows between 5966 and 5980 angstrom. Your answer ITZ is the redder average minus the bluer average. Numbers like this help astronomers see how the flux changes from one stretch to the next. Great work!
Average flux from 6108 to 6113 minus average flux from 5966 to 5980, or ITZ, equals 1.1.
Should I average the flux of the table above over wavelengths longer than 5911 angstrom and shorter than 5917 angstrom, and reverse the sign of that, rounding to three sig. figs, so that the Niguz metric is -21.9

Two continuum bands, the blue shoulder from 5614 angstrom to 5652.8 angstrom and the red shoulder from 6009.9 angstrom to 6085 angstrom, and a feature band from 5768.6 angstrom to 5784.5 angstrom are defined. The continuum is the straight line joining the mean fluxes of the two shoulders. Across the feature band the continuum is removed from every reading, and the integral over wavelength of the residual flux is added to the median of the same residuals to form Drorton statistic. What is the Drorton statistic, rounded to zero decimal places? 11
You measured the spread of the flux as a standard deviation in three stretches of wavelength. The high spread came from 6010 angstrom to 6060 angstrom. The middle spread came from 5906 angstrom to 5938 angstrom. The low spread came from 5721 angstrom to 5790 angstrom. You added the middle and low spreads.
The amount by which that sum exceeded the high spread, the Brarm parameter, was 0.1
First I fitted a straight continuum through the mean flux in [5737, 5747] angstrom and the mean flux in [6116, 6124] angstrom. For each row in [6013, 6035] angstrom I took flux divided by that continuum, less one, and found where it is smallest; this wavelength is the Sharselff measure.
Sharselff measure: 6014.04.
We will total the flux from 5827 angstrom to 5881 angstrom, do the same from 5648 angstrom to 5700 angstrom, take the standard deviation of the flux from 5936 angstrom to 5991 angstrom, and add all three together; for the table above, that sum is 917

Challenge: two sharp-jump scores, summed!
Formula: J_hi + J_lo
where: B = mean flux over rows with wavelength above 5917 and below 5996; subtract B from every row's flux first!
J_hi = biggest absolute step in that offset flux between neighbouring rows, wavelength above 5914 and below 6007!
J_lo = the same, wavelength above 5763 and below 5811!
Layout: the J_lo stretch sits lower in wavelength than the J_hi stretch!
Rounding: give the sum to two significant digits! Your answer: 1.8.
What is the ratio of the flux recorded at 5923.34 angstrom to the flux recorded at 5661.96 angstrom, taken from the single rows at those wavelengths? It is 1.07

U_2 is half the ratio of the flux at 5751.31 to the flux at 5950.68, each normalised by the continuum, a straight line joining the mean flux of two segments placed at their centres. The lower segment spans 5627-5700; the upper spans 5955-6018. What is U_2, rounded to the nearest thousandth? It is 0.542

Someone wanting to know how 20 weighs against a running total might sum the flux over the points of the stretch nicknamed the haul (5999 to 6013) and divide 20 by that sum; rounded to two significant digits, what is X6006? 0.19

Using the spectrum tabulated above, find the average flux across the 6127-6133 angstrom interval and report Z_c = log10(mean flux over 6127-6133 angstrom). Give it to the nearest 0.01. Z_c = 1.37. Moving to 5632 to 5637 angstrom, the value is 1.36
